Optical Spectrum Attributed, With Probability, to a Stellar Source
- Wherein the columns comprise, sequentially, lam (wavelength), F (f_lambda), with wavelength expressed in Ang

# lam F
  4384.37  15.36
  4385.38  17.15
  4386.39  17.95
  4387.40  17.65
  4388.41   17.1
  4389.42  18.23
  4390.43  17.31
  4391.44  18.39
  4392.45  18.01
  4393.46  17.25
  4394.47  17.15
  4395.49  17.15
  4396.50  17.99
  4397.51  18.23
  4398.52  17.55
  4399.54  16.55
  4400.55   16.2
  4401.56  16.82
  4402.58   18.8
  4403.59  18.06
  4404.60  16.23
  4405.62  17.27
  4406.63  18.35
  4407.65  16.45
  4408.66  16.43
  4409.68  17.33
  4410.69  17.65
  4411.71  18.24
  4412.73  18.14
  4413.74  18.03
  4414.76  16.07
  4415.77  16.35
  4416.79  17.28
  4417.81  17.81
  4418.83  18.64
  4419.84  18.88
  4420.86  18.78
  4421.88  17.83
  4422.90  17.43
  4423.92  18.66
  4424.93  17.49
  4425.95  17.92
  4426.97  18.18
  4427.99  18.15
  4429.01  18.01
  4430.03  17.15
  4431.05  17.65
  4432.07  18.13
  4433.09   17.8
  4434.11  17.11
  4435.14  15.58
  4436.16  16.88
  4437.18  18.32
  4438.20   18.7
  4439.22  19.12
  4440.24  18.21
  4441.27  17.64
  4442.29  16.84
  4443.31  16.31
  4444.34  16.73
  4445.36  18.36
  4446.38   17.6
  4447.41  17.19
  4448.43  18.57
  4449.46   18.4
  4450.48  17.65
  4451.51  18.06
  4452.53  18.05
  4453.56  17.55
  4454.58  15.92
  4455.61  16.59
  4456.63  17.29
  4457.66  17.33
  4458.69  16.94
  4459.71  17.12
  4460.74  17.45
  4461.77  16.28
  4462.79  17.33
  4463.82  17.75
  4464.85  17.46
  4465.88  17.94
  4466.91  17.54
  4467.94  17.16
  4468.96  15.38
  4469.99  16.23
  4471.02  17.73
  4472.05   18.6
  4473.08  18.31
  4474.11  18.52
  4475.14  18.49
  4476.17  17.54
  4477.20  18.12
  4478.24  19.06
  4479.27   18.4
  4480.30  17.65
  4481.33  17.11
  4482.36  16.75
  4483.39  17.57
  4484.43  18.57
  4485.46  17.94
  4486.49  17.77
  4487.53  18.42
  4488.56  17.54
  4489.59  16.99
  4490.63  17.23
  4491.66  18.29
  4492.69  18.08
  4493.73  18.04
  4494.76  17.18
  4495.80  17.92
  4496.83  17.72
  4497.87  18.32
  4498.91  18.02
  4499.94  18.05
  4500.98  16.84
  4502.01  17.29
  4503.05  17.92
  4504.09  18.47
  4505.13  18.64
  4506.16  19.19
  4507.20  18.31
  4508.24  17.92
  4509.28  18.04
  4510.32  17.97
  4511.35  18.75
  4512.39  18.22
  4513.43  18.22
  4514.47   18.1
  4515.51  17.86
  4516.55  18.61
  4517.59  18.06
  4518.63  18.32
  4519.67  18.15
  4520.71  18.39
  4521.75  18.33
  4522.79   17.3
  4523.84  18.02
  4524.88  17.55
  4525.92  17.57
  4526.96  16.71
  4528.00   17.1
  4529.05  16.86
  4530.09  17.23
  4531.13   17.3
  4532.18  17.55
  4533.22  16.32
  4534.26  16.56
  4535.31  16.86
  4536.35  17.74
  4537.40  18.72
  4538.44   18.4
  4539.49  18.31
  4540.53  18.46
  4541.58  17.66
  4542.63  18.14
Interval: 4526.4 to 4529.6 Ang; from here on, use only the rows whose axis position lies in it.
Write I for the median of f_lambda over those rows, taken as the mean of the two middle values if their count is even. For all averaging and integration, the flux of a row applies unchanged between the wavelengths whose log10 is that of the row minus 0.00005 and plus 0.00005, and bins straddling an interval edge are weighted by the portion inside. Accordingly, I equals 16.9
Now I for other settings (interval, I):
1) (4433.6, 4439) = 17.1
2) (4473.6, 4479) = 18.5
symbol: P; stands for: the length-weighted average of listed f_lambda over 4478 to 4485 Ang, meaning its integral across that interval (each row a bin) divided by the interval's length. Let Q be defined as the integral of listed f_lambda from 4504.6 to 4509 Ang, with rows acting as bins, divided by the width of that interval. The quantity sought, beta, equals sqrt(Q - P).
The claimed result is 0.8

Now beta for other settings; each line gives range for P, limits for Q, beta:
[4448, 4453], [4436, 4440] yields 0.5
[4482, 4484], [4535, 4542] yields 0.9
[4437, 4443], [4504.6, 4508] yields 0.8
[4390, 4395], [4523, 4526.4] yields 0.2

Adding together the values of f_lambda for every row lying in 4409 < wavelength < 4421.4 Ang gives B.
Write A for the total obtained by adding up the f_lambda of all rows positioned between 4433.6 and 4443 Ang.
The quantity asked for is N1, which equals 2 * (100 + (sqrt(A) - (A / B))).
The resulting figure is 224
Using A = 158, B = 213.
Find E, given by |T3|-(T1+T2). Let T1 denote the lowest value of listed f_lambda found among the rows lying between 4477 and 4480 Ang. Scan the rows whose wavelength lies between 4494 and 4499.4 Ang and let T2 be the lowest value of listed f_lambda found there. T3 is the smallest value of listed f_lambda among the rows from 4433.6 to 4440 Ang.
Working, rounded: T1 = 18.12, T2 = 17.18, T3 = 15.58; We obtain -19.7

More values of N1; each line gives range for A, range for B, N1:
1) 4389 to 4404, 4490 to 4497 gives 228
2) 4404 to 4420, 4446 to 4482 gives 233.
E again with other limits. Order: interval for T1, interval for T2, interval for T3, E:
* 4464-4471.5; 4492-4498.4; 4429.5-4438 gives -17.0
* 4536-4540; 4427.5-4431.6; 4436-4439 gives -18.0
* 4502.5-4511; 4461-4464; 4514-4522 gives -16.3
